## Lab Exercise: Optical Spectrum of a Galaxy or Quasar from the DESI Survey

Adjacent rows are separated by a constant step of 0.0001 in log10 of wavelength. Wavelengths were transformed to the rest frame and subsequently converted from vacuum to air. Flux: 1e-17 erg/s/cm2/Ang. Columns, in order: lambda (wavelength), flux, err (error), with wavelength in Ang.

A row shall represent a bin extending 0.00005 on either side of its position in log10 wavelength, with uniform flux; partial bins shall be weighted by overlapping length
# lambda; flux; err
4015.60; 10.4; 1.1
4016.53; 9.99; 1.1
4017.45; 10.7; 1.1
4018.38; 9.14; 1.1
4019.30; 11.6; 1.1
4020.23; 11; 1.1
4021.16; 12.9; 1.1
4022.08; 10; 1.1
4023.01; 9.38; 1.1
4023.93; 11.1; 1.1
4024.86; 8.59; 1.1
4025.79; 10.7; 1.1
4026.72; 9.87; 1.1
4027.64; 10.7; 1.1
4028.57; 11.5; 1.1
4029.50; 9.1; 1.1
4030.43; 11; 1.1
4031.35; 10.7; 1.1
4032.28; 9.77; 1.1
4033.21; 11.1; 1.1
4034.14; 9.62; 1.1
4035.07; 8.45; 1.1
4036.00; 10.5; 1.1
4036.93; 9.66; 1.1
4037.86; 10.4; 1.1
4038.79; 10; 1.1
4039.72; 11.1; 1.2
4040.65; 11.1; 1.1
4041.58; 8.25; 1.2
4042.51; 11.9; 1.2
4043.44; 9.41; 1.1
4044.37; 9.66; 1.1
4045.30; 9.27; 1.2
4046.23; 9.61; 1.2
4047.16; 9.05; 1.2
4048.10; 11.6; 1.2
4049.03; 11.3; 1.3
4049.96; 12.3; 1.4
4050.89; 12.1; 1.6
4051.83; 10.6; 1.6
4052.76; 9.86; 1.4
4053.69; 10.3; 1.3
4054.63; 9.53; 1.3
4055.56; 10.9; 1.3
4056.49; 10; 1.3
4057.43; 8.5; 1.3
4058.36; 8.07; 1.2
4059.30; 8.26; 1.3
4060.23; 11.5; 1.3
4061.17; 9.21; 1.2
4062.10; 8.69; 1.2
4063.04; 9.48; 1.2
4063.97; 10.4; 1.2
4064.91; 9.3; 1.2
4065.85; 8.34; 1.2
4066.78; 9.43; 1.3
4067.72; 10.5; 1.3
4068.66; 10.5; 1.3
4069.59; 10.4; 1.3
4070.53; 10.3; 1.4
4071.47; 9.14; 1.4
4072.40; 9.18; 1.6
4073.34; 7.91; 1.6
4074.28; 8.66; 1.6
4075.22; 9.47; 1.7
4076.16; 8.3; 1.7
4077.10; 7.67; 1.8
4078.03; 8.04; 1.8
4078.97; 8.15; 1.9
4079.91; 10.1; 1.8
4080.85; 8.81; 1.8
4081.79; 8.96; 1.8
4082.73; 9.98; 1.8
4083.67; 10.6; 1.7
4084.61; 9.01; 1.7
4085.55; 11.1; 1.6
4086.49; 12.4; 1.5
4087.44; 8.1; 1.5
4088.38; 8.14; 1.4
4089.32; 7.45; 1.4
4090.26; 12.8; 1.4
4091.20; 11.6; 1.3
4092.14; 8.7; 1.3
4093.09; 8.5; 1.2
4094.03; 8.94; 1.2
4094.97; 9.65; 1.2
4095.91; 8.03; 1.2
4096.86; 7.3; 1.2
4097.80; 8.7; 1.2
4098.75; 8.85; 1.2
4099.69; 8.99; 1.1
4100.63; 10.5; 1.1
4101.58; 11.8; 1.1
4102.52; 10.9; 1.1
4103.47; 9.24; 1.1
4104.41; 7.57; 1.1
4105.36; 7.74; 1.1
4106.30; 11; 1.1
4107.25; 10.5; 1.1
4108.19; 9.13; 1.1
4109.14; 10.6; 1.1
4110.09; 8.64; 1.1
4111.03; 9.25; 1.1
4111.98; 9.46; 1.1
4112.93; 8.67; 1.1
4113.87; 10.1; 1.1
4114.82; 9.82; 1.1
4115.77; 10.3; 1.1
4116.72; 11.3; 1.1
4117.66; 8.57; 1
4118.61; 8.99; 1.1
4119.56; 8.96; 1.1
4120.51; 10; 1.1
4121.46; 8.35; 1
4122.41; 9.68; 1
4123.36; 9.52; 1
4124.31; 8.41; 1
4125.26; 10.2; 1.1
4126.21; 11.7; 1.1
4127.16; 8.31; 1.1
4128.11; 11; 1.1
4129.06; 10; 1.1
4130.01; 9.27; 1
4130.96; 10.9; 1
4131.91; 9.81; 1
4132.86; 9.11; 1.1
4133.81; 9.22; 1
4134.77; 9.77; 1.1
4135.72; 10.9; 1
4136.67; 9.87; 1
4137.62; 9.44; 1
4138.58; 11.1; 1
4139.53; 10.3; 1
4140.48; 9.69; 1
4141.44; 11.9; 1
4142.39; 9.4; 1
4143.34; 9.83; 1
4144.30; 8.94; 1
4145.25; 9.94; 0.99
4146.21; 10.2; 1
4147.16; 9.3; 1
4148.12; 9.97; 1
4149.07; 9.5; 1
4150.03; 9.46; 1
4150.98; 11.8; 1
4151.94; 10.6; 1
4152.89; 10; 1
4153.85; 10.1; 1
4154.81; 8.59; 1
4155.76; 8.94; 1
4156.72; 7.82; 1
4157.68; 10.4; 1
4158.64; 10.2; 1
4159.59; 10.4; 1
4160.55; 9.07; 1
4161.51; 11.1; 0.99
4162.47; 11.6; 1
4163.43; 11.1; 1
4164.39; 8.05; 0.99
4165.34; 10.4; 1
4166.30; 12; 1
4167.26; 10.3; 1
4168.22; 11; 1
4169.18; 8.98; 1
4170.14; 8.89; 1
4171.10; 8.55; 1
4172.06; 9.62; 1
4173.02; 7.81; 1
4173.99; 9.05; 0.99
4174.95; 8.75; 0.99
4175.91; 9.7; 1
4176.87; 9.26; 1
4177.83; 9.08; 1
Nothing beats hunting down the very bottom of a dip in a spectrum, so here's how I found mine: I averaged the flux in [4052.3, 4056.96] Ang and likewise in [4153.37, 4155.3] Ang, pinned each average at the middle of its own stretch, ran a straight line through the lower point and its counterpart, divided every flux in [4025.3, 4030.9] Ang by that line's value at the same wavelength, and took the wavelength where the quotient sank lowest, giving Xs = 4029.50 Ang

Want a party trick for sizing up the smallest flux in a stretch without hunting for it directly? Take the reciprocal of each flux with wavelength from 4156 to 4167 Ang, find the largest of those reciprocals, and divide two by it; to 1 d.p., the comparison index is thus 15.6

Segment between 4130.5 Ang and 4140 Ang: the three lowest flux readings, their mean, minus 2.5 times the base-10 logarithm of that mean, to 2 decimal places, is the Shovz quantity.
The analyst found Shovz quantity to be -2.42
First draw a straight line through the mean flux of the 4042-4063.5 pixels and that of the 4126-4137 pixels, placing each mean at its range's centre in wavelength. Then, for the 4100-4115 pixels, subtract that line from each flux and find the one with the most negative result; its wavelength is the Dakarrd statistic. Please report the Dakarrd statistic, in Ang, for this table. 4104.41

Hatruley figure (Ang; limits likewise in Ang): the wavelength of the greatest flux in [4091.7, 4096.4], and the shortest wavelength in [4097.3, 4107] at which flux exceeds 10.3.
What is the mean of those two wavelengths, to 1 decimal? 4097.8 Ang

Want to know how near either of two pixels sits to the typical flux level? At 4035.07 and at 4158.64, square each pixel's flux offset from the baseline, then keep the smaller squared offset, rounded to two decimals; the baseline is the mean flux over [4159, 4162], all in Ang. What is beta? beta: 0.00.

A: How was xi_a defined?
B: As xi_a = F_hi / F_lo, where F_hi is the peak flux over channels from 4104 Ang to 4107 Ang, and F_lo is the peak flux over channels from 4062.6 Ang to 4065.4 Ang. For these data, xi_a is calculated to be 1.06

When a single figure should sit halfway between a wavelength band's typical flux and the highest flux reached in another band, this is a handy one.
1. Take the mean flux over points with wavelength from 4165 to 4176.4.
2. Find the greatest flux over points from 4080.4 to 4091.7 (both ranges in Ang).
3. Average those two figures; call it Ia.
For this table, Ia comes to 11.2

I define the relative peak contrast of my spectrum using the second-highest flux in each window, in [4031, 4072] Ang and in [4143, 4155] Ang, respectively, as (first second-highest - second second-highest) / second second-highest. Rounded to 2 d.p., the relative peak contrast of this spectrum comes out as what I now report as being 0.14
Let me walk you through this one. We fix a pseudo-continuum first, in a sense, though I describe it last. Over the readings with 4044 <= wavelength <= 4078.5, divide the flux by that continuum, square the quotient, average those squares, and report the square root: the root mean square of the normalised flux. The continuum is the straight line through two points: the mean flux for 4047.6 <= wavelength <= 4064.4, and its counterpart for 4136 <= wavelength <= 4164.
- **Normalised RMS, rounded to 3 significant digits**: 0.960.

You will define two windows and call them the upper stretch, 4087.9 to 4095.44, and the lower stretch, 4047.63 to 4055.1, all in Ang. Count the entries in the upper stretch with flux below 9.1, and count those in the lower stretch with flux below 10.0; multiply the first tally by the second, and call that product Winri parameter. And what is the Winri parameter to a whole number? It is 10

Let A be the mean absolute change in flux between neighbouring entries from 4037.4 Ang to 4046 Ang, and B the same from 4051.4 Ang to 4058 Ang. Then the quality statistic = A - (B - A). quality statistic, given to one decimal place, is 1.8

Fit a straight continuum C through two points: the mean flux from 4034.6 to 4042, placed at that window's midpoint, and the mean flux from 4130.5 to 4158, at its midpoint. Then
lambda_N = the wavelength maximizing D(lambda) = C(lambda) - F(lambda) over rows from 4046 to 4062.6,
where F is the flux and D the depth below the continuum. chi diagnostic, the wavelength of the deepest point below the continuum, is 4058.36 Ang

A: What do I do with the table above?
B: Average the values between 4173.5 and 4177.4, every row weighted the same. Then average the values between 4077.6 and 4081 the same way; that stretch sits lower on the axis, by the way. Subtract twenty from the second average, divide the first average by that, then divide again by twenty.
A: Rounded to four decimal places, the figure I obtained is -0.0409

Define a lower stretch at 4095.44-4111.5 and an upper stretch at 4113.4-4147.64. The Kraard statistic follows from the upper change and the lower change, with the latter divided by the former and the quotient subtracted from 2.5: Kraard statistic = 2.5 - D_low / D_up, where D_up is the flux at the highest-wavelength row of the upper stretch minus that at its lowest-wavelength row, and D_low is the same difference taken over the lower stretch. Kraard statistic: 4.0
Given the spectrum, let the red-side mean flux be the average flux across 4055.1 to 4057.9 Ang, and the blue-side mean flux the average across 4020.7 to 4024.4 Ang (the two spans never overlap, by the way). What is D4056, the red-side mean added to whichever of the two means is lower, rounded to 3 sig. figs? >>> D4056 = 19.6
